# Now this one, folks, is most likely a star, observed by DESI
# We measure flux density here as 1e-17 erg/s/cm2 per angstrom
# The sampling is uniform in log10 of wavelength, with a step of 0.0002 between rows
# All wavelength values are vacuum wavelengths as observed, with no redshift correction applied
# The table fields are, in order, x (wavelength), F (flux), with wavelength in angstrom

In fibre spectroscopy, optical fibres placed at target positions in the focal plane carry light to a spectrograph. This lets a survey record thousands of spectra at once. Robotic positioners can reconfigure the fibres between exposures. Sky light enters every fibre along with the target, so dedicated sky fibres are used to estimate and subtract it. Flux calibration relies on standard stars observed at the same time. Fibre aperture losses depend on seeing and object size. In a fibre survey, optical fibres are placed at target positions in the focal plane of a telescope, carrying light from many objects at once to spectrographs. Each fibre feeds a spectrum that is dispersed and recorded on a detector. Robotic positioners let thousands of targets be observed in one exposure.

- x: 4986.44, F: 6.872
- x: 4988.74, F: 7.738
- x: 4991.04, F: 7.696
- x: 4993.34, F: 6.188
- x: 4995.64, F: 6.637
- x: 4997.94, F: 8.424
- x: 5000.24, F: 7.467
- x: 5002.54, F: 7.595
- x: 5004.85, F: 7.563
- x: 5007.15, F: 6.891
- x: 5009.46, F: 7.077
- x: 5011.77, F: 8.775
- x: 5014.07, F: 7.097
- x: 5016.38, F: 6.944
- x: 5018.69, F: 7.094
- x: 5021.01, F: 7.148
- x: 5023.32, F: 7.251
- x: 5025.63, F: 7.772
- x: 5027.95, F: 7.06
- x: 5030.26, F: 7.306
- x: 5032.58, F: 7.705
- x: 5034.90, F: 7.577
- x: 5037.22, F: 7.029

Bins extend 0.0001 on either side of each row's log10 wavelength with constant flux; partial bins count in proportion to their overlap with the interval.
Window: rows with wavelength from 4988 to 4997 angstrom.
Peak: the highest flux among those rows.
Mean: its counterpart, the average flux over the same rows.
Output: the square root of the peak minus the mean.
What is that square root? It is 0.82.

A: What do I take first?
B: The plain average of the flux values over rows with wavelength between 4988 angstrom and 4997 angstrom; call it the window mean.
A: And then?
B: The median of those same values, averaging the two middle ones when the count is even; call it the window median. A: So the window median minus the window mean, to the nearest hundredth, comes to 0.10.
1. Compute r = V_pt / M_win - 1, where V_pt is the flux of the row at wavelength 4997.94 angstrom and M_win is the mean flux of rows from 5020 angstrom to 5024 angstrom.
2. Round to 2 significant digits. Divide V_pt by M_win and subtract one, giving 0.17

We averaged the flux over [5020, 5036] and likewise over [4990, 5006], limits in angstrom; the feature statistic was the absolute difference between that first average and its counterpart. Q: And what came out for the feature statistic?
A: 0.04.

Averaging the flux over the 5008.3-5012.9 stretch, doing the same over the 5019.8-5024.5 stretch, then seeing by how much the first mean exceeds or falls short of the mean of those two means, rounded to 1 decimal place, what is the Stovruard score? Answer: 0.4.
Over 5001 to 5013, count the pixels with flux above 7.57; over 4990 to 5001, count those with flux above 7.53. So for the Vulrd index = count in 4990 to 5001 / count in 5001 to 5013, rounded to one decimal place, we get 1.0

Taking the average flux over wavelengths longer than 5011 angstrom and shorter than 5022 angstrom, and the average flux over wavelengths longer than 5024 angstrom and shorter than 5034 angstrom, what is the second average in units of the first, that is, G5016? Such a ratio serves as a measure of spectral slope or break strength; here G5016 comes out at 1.01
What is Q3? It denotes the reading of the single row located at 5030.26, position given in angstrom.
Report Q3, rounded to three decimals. 7.306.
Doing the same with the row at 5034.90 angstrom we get 7.577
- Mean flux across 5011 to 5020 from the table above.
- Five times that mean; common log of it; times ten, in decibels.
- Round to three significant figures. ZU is 15.7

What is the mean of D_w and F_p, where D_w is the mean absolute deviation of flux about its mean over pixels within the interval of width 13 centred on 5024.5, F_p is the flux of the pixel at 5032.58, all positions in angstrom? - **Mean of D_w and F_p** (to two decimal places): 3.94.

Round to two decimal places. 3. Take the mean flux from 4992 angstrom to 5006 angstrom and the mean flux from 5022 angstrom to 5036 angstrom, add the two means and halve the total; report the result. 7.38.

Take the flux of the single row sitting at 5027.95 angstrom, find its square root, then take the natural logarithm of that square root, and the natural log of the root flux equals 0.98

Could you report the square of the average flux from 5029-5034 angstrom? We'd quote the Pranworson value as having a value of 56.3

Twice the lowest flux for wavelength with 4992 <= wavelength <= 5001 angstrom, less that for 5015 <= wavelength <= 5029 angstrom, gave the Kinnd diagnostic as 5.4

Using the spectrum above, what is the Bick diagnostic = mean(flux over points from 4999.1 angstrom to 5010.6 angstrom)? 7.32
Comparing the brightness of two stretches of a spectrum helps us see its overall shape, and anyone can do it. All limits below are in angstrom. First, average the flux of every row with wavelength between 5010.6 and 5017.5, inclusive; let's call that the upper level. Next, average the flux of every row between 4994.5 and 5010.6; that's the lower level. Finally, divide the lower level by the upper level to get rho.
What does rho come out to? 0.97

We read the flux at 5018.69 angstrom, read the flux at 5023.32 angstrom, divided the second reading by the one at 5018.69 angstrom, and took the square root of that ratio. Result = 1.01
